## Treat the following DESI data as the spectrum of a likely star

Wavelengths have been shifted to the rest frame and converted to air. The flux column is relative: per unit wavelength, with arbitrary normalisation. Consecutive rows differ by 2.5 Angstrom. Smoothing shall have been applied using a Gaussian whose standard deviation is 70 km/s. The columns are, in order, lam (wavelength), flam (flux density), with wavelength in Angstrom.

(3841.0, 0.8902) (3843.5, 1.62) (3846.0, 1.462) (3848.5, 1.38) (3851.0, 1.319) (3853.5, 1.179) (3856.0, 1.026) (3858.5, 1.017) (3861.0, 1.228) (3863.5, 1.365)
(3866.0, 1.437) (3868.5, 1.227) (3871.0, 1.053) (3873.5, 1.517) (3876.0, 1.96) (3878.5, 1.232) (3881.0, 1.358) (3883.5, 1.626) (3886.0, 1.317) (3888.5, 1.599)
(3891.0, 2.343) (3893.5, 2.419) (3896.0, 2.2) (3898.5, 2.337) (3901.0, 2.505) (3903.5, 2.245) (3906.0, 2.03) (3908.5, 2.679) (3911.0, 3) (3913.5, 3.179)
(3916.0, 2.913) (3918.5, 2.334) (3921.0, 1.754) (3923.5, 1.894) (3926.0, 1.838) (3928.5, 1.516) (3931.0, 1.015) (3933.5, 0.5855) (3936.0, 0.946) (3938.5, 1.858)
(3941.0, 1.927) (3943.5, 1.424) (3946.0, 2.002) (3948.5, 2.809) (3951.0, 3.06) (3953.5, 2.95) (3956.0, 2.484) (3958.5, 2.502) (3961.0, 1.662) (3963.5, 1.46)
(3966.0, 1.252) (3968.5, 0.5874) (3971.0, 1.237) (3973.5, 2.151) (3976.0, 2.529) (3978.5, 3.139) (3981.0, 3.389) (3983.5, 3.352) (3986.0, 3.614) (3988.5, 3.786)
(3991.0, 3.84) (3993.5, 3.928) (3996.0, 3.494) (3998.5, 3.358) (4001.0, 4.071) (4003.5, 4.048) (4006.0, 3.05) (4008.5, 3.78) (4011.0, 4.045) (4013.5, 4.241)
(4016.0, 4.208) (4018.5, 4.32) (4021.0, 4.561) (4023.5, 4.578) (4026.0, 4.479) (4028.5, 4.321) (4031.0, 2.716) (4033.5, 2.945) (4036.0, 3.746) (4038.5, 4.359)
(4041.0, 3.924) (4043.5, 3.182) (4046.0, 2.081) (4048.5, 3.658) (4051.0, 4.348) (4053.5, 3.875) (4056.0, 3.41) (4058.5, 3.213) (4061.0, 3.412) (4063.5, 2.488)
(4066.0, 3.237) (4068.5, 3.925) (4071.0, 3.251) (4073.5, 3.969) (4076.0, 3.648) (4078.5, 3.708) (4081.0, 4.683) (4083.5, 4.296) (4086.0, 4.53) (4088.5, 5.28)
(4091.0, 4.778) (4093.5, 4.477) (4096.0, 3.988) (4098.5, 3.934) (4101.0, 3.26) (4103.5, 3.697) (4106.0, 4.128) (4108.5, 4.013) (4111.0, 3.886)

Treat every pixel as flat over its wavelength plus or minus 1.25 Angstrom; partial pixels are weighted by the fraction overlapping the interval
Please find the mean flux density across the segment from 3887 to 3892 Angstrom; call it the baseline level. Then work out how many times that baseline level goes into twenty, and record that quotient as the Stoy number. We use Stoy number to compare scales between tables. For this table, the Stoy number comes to 10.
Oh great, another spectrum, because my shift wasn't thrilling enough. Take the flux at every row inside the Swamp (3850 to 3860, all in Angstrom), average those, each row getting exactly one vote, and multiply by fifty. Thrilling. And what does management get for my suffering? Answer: 57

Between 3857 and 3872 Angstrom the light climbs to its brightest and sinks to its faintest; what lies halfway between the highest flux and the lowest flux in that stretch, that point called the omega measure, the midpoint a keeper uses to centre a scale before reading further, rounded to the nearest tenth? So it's 1.2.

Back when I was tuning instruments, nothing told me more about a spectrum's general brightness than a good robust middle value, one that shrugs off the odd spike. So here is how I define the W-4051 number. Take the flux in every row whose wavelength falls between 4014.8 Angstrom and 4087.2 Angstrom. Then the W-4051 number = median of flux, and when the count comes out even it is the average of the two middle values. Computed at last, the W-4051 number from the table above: 3.9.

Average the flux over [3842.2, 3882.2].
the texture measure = 1.3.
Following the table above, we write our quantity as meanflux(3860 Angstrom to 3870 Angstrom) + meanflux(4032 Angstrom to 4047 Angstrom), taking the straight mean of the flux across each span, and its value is 4.7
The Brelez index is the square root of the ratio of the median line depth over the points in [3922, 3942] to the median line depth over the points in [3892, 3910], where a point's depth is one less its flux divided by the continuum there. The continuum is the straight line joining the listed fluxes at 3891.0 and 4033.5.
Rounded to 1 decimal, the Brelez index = 4.6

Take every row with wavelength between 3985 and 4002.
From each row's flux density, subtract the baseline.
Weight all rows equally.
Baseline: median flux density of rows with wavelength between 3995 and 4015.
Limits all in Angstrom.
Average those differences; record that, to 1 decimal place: -0.2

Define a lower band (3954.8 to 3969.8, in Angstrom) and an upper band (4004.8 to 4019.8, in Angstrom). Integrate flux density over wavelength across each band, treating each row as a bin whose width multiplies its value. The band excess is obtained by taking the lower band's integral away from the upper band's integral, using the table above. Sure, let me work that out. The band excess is 34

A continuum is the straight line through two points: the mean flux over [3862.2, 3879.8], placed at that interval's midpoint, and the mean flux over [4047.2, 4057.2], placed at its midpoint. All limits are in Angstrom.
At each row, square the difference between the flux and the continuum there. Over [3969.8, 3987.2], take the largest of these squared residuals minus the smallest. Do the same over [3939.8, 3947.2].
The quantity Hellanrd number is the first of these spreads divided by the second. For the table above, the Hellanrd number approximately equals 2.97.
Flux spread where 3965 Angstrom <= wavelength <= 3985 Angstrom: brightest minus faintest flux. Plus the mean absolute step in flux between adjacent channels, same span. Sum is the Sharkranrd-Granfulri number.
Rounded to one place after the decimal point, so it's 3.3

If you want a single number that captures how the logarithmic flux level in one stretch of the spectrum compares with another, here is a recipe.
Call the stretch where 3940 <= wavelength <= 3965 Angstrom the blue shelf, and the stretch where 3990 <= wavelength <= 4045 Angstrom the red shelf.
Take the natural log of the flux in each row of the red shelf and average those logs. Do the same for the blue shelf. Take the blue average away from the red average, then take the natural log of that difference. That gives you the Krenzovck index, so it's -0.5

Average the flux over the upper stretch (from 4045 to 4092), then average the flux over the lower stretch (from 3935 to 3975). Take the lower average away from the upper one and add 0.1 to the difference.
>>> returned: 2.0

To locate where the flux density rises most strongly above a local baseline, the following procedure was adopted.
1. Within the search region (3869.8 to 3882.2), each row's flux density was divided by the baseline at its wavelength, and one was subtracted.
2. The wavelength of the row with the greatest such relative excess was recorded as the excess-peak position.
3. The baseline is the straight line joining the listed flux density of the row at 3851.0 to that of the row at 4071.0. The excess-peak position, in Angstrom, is 3876.0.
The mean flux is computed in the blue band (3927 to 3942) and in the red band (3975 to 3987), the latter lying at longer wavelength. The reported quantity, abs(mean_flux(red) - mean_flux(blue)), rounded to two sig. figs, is 1.9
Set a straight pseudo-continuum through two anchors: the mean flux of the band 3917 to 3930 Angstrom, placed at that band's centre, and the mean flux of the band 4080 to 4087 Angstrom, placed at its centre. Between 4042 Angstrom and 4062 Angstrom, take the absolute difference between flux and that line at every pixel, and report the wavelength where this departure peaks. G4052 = 4046.0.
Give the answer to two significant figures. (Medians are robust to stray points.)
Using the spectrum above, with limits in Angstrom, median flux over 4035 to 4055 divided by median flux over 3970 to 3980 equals 1.6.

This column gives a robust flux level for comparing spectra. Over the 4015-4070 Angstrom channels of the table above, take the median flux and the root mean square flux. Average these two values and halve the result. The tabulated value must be 1.9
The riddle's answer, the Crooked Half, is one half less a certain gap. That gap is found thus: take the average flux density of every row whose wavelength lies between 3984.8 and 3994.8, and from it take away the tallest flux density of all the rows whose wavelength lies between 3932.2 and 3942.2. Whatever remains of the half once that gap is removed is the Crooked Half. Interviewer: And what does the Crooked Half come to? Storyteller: -1.4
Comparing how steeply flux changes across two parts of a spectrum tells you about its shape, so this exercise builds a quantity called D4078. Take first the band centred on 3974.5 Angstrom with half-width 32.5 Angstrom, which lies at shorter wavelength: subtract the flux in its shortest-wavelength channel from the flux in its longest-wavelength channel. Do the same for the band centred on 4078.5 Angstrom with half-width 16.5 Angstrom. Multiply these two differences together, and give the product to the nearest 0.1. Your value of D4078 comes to 3.2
